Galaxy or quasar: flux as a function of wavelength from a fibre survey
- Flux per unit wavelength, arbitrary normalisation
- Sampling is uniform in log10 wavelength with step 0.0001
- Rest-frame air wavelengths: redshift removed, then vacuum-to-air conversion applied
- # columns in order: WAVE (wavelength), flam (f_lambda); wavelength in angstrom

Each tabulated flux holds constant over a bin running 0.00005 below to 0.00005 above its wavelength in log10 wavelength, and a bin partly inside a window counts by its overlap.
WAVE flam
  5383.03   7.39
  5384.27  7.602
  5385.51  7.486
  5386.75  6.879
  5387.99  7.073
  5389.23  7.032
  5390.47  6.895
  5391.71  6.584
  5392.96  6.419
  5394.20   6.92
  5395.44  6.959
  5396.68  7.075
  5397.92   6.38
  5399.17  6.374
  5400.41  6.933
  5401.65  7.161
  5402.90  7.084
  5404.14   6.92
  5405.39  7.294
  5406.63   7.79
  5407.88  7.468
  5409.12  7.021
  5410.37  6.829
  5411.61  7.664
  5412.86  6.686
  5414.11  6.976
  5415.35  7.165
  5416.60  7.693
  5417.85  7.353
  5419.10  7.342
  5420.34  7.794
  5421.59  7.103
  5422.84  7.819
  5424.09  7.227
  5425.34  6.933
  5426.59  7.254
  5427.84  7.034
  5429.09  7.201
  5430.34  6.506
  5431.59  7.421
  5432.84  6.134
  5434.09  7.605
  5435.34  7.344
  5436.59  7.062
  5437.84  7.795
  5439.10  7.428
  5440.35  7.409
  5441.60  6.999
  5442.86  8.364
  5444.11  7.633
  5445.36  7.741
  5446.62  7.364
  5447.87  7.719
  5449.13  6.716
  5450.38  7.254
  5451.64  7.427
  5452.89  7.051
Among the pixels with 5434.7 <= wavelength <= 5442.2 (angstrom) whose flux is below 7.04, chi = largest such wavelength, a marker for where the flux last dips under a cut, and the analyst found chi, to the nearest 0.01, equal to 5441.60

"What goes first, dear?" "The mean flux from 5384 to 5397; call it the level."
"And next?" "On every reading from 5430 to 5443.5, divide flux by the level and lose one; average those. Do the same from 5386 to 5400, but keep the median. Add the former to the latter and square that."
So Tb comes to 0.001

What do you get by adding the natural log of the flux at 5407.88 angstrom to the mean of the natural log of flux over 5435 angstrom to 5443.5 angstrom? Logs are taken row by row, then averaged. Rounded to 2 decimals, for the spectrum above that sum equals 4.02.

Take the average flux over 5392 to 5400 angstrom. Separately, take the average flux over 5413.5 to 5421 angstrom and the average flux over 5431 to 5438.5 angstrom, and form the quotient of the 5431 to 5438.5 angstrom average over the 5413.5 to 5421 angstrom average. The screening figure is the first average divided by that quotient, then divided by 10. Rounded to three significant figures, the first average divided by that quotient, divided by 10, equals 0.684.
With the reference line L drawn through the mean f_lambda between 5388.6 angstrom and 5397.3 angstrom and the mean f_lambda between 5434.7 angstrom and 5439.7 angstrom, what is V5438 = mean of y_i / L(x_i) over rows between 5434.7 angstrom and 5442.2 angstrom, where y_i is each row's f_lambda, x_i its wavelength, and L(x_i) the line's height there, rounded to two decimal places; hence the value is 0.99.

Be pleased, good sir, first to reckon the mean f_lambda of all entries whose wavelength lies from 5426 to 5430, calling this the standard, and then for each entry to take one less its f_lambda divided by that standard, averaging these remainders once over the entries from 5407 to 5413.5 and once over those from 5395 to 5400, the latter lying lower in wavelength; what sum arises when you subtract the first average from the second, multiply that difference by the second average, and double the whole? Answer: 0.008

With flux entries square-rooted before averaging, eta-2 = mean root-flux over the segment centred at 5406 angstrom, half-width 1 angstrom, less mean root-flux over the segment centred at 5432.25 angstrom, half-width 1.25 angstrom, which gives 0.15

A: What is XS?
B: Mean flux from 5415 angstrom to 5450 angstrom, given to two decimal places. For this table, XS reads 7.33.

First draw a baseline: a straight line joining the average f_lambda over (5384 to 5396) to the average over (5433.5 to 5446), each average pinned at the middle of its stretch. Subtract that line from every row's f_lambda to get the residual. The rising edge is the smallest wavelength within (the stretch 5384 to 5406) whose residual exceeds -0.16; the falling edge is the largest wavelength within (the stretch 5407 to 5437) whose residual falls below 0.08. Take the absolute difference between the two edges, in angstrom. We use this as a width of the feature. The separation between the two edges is 52.3 angstrom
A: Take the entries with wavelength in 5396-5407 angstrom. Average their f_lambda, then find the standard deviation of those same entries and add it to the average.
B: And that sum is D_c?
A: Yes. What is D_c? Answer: 7.4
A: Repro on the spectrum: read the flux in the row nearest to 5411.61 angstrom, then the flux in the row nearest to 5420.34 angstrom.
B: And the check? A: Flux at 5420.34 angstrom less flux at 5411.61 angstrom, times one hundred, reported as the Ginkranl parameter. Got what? 13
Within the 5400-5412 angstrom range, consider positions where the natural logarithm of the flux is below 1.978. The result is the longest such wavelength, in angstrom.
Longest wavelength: 5410.37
